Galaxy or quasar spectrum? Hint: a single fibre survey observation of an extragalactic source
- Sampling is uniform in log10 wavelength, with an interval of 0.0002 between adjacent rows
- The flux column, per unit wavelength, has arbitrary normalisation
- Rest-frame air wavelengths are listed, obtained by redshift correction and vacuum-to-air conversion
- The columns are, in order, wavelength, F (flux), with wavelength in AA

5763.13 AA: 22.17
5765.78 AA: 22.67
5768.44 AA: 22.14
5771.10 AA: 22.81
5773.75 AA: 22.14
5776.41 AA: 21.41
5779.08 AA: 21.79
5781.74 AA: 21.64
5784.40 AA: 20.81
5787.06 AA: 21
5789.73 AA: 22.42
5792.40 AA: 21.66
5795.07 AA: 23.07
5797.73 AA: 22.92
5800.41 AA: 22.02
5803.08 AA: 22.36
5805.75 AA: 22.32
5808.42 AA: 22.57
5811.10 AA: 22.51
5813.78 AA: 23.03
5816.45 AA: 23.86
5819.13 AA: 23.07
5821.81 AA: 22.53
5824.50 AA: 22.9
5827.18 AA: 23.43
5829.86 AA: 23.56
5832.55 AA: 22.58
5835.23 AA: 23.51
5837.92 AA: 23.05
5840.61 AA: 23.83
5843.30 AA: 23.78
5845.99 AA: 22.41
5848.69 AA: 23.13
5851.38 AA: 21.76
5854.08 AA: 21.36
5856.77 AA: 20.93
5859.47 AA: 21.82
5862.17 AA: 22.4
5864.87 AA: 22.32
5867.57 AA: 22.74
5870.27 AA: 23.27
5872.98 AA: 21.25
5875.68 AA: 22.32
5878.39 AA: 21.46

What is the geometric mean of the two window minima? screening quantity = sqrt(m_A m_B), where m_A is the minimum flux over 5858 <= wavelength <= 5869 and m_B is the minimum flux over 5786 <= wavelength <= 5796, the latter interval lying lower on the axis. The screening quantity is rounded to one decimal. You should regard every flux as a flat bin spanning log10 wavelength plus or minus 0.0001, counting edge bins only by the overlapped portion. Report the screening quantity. 21.4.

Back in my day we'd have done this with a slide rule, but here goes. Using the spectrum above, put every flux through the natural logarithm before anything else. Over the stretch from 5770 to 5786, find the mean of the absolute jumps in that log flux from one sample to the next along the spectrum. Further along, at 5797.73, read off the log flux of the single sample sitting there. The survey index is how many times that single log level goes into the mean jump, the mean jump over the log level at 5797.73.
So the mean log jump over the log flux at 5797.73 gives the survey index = 0.0081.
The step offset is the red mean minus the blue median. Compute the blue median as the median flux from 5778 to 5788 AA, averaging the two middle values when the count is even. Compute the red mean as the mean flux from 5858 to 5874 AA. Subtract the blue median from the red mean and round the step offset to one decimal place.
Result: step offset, 1.0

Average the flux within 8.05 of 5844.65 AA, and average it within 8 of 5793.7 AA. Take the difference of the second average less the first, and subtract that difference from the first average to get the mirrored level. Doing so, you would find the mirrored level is 23.8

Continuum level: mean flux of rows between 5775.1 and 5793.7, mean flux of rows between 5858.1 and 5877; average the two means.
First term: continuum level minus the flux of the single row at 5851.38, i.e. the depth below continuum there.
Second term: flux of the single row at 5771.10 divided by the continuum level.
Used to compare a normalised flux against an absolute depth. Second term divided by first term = 7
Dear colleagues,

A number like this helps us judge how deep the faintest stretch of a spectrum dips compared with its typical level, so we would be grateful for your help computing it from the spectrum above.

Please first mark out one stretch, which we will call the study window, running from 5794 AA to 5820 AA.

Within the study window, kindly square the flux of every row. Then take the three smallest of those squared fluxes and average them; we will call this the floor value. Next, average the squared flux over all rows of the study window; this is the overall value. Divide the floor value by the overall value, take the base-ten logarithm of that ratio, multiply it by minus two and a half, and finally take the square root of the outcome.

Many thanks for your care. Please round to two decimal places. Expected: 0.23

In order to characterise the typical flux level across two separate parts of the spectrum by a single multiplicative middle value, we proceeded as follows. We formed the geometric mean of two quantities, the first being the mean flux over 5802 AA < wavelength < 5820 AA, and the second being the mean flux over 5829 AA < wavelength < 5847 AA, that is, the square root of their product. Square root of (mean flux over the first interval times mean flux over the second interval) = 23.0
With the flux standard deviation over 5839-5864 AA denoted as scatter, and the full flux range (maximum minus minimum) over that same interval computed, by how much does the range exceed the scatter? 1.9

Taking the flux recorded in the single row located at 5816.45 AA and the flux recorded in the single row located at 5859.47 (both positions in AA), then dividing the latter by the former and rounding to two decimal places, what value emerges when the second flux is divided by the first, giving 0.91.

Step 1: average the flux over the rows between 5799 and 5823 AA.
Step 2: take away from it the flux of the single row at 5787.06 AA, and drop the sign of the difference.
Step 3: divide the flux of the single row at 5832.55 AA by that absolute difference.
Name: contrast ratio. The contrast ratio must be 13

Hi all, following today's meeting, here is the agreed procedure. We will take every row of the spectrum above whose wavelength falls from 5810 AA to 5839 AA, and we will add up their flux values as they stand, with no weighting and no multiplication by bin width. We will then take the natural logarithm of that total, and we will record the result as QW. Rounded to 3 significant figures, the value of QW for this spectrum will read 5.54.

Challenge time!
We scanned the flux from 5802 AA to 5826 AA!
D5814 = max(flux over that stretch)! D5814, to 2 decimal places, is 23.86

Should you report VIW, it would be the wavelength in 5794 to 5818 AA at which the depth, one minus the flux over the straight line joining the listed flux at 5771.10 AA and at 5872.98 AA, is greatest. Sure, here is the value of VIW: 5800.41 AA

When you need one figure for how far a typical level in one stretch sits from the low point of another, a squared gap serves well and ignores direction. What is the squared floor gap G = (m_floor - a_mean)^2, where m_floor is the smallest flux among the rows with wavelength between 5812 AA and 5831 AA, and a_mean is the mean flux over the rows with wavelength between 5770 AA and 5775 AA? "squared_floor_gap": 0.00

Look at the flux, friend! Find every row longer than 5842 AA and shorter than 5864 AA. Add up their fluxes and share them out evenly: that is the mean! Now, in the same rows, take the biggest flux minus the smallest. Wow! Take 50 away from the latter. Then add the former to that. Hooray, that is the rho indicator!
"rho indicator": -25.0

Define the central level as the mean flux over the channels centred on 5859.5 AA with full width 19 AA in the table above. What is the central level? 21.9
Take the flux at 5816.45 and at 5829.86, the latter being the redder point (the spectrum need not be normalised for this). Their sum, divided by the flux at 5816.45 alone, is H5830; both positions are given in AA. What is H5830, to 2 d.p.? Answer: 1.99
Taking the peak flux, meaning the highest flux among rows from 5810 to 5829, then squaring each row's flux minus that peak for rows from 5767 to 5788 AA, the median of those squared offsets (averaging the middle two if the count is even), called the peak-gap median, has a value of 4.6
